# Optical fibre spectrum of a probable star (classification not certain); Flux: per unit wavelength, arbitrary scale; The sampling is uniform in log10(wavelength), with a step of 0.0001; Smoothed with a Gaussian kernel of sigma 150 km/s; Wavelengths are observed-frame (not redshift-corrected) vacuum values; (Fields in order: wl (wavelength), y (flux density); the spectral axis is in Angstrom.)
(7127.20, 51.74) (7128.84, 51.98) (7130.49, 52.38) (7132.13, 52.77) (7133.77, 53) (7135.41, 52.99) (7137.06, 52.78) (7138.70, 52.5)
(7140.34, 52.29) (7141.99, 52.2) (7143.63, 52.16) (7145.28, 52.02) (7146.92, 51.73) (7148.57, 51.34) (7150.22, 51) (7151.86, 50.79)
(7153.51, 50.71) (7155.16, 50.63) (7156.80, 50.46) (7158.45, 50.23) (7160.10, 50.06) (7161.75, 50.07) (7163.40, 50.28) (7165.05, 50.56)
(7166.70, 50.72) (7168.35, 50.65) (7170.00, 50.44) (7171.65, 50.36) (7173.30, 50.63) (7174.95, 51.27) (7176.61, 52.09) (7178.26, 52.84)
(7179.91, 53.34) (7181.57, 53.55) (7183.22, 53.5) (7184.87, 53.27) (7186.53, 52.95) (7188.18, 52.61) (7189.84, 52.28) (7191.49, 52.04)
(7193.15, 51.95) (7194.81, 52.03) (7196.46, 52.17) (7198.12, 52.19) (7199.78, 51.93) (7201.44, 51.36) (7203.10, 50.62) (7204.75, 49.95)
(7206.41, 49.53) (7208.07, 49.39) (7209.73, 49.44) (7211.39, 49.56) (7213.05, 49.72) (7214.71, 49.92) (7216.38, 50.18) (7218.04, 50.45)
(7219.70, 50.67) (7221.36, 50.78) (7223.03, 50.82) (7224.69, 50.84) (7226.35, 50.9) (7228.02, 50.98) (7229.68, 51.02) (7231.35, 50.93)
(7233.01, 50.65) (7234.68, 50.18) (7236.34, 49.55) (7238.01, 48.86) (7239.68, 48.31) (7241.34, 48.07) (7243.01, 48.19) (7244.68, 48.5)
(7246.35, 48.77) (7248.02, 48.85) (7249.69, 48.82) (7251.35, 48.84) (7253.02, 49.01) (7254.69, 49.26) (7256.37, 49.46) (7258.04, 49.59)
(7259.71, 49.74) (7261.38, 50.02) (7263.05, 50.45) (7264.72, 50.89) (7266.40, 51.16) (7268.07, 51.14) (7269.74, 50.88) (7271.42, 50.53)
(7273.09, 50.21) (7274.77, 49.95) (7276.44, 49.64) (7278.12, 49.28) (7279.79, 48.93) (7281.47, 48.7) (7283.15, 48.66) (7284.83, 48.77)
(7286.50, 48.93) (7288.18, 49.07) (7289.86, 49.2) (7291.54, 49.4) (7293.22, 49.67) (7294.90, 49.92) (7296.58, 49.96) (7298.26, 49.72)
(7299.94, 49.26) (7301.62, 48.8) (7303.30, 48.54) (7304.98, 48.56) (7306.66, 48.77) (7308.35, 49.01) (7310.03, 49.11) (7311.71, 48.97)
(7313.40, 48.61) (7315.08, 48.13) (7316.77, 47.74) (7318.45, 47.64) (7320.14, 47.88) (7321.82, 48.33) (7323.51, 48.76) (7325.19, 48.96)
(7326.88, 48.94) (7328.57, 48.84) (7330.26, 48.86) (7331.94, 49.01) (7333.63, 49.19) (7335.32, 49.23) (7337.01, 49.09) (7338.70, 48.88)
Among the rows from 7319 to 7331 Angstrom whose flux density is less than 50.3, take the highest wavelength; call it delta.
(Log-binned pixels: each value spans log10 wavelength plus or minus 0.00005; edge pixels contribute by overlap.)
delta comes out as 7330.26 Angstrom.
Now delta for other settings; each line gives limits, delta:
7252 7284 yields 7283.15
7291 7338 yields 7337.01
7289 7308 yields 7306.66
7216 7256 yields 7254.69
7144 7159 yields 7158.45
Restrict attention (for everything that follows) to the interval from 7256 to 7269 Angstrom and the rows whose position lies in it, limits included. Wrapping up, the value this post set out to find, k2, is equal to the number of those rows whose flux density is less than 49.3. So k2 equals 0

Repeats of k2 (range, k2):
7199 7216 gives 0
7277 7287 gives 6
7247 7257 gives 5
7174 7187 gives 0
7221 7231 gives 0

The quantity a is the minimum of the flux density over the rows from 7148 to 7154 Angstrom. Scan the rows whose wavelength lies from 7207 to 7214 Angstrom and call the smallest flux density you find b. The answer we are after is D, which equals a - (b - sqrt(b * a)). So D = 51.4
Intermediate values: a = 50.71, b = 49.39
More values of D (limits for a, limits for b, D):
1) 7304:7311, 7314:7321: 49.0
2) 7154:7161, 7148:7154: 49.7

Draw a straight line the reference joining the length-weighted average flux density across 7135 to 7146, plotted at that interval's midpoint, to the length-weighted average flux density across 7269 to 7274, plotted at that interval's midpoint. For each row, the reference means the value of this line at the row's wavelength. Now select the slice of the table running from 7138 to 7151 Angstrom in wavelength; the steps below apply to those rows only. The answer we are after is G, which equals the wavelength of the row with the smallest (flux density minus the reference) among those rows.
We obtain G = 7150.22 Angstrom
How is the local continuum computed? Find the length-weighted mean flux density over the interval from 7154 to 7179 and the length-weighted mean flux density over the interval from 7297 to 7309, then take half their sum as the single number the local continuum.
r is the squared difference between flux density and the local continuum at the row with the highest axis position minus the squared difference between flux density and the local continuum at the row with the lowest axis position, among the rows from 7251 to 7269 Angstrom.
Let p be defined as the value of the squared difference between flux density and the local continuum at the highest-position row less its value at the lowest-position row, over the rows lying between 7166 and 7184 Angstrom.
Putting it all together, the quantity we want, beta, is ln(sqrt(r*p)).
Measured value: 1.0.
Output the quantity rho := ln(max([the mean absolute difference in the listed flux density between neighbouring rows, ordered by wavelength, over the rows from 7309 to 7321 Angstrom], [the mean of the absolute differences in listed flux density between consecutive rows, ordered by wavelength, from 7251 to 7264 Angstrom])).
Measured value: -1.3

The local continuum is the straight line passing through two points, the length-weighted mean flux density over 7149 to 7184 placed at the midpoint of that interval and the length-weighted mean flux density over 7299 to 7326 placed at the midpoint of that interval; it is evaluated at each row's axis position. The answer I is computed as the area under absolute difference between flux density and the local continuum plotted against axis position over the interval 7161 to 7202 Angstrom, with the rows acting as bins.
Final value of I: 55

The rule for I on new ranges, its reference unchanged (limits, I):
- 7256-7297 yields 28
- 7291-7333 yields 21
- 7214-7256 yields 33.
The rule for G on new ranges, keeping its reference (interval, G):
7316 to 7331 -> 7318.45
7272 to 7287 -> 7283.15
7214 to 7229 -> 7214.71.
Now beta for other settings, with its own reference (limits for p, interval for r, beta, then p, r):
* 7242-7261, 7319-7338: 1.1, -2.8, -3.3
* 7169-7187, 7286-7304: 1.0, 9.2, 0.9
